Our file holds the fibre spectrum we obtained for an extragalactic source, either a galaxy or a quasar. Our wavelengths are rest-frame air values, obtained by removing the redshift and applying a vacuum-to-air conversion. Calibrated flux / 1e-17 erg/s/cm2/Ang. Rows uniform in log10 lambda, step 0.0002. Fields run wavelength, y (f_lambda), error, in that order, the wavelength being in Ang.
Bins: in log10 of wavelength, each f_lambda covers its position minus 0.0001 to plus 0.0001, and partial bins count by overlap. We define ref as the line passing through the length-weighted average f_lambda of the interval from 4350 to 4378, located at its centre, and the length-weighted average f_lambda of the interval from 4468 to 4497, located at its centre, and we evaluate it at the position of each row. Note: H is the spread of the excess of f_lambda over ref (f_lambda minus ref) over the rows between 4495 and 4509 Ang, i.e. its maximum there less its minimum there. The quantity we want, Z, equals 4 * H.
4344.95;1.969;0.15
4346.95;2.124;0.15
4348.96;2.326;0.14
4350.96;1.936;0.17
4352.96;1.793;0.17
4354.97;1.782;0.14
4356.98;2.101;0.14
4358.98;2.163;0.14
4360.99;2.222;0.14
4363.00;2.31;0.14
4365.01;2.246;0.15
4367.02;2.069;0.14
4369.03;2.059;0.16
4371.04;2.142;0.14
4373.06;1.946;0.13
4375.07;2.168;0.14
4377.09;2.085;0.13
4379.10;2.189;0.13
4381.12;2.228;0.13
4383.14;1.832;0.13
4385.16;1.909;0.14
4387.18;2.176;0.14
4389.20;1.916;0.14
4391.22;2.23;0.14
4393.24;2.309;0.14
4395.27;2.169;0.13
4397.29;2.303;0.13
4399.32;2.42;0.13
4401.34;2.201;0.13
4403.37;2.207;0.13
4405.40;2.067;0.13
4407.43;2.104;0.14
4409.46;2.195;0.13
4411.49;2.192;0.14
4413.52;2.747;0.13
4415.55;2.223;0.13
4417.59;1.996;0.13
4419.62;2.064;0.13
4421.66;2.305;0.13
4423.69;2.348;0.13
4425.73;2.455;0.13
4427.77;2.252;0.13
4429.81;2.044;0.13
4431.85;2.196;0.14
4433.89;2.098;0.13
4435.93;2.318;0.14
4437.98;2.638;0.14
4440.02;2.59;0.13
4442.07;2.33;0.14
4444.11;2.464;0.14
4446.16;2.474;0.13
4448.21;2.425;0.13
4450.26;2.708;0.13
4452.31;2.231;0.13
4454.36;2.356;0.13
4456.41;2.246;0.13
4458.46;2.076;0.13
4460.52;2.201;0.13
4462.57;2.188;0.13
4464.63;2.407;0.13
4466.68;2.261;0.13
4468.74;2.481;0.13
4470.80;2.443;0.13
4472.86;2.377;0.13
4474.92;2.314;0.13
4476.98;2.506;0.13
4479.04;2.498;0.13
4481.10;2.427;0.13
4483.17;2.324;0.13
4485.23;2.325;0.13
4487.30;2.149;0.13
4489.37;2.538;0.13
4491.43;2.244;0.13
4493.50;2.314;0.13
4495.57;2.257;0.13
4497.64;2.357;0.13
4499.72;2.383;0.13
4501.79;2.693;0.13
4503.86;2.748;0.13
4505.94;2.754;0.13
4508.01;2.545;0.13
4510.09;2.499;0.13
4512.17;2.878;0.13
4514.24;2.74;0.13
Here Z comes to 1.9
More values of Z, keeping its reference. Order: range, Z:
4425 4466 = 2.6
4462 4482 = 1.1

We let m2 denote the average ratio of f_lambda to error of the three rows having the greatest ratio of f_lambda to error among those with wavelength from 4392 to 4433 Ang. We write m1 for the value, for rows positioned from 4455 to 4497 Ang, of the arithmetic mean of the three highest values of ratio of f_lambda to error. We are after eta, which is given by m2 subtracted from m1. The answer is -0.2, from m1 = 19.3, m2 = 19.5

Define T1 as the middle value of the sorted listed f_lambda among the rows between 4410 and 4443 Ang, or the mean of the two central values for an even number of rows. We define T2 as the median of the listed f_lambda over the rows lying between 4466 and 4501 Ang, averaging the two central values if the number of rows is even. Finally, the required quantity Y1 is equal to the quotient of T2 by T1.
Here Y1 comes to 1.03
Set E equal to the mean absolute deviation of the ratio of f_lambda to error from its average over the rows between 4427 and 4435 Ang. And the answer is 0.6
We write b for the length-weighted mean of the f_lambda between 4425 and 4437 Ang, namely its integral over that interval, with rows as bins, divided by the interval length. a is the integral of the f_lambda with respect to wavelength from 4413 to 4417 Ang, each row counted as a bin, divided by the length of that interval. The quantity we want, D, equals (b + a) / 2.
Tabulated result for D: 2.31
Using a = 2.40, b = 2.22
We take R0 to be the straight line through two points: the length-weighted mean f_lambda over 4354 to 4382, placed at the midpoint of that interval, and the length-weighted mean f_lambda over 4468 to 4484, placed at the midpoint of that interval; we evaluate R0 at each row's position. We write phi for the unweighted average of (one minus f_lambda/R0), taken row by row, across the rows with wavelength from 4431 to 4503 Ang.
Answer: 0.012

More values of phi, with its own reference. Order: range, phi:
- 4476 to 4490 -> 0.019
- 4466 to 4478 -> 0.005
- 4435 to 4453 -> -0.056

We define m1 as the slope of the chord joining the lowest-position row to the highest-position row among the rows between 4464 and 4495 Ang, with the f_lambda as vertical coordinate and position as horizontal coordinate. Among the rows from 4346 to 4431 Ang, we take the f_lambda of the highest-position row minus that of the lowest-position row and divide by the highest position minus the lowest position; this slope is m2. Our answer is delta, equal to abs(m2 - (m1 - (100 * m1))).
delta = 0.3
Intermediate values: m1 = -0.003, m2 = -0.001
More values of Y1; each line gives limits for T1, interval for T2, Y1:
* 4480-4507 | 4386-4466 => 0.95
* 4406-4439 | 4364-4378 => 0.94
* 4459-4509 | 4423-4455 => 0.99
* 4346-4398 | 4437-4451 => 1.15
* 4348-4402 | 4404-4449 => 1.05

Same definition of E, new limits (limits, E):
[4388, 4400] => 1.2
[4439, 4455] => 1.1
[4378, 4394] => 1.2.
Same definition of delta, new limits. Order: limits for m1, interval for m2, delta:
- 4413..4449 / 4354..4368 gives 0.9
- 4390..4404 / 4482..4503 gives 0.2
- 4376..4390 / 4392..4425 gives 1.4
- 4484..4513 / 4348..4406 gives 2.0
